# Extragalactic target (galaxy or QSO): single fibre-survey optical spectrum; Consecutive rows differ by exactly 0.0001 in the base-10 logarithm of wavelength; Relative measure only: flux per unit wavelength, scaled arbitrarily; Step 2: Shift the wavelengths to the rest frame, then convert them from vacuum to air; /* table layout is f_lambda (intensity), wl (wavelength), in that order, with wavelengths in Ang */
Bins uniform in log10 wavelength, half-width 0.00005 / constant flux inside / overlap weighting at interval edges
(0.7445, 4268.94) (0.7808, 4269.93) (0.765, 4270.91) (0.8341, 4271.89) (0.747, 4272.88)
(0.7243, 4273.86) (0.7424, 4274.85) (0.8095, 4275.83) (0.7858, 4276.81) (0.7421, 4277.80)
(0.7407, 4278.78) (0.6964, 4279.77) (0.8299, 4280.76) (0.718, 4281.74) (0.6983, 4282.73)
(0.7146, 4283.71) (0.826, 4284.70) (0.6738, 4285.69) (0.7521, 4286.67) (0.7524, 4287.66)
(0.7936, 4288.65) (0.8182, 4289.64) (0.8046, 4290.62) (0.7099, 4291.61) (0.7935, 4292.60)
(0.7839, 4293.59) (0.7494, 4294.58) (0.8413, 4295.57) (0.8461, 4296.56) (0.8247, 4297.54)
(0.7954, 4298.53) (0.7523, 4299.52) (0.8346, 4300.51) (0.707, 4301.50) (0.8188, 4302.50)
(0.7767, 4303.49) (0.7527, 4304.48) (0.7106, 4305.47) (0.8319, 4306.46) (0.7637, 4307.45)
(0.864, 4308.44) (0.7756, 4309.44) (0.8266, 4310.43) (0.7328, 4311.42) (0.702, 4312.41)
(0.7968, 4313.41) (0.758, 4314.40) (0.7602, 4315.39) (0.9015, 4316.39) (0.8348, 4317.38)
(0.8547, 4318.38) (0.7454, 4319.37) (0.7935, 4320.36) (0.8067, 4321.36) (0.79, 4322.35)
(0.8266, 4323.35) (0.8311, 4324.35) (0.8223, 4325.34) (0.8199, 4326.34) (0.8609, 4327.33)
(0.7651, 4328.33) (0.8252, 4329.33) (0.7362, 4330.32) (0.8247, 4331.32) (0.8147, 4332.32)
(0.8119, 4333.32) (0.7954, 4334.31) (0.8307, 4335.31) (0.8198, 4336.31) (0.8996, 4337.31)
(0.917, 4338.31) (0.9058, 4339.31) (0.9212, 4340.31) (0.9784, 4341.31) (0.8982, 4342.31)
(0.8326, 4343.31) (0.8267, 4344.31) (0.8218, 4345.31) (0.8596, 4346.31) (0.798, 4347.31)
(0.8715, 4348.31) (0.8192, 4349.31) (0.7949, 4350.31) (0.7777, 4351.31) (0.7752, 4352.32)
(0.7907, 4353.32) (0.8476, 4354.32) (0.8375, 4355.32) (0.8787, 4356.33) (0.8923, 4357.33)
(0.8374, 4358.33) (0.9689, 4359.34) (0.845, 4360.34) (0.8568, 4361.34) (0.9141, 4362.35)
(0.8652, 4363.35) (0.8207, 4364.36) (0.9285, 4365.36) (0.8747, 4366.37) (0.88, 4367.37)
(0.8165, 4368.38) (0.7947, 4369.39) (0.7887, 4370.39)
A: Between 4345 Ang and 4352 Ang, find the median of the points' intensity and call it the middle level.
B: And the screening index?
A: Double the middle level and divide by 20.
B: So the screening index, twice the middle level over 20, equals 0.082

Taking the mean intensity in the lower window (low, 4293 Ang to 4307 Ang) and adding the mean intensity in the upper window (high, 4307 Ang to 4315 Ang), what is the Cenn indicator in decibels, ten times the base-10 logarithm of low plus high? 1.945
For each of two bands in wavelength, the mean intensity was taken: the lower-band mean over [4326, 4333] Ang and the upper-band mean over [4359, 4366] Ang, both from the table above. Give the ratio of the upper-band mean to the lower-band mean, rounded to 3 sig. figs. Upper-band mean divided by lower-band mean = 1.10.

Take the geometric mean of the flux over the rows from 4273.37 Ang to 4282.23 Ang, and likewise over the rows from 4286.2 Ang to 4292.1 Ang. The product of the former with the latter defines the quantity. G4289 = 0.581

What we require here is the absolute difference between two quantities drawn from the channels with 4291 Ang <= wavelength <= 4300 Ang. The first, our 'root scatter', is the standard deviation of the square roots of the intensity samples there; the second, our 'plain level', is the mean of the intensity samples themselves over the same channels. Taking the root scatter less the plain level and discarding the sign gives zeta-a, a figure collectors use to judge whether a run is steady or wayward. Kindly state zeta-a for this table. 0.76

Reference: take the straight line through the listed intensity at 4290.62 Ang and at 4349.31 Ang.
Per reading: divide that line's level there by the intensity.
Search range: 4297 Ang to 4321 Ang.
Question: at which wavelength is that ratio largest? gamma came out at 4312.41 Ang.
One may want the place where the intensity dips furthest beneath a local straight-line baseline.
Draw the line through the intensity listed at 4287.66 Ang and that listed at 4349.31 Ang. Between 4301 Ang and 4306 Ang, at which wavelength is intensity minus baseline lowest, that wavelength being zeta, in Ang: 4305.47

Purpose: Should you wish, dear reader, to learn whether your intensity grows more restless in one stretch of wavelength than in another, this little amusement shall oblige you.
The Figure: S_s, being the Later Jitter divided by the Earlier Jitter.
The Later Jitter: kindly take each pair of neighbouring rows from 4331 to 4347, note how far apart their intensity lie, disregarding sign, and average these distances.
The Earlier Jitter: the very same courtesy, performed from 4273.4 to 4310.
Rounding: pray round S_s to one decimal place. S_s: 0.5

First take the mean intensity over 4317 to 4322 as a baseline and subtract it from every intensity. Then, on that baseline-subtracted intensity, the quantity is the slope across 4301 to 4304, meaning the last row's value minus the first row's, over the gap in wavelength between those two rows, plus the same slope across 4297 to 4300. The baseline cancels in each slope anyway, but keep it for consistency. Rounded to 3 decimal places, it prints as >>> -0.002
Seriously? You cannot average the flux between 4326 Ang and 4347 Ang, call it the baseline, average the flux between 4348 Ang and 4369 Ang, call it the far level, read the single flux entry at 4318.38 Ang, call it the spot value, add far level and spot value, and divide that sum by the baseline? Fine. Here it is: 2.02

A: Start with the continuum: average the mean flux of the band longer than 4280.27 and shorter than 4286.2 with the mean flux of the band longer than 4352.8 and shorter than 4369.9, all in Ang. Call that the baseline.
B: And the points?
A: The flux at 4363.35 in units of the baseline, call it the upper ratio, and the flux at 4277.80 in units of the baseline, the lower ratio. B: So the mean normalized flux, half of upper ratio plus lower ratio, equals 1.001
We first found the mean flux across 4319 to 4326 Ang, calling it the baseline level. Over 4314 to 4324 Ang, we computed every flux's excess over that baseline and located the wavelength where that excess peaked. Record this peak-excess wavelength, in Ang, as 4316.39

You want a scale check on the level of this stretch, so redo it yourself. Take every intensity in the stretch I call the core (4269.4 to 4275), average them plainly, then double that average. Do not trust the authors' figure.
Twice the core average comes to 1.53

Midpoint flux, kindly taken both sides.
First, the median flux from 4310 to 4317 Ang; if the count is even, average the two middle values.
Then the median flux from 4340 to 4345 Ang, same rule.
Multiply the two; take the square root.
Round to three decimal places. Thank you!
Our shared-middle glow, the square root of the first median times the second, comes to 0.826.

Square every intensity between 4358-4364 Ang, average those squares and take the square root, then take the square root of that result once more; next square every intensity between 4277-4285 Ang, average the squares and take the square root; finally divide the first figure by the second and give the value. 1.26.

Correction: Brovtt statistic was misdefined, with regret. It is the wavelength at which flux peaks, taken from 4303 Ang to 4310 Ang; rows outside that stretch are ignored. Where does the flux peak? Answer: 4308.44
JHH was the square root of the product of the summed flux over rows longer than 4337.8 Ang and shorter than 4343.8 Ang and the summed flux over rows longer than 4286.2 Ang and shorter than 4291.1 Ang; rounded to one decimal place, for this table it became 4.6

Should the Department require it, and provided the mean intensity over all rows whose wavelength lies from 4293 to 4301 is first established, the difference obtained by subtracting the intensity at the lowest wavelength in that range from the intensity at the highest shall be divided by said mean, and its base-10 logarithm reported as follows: -1.2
